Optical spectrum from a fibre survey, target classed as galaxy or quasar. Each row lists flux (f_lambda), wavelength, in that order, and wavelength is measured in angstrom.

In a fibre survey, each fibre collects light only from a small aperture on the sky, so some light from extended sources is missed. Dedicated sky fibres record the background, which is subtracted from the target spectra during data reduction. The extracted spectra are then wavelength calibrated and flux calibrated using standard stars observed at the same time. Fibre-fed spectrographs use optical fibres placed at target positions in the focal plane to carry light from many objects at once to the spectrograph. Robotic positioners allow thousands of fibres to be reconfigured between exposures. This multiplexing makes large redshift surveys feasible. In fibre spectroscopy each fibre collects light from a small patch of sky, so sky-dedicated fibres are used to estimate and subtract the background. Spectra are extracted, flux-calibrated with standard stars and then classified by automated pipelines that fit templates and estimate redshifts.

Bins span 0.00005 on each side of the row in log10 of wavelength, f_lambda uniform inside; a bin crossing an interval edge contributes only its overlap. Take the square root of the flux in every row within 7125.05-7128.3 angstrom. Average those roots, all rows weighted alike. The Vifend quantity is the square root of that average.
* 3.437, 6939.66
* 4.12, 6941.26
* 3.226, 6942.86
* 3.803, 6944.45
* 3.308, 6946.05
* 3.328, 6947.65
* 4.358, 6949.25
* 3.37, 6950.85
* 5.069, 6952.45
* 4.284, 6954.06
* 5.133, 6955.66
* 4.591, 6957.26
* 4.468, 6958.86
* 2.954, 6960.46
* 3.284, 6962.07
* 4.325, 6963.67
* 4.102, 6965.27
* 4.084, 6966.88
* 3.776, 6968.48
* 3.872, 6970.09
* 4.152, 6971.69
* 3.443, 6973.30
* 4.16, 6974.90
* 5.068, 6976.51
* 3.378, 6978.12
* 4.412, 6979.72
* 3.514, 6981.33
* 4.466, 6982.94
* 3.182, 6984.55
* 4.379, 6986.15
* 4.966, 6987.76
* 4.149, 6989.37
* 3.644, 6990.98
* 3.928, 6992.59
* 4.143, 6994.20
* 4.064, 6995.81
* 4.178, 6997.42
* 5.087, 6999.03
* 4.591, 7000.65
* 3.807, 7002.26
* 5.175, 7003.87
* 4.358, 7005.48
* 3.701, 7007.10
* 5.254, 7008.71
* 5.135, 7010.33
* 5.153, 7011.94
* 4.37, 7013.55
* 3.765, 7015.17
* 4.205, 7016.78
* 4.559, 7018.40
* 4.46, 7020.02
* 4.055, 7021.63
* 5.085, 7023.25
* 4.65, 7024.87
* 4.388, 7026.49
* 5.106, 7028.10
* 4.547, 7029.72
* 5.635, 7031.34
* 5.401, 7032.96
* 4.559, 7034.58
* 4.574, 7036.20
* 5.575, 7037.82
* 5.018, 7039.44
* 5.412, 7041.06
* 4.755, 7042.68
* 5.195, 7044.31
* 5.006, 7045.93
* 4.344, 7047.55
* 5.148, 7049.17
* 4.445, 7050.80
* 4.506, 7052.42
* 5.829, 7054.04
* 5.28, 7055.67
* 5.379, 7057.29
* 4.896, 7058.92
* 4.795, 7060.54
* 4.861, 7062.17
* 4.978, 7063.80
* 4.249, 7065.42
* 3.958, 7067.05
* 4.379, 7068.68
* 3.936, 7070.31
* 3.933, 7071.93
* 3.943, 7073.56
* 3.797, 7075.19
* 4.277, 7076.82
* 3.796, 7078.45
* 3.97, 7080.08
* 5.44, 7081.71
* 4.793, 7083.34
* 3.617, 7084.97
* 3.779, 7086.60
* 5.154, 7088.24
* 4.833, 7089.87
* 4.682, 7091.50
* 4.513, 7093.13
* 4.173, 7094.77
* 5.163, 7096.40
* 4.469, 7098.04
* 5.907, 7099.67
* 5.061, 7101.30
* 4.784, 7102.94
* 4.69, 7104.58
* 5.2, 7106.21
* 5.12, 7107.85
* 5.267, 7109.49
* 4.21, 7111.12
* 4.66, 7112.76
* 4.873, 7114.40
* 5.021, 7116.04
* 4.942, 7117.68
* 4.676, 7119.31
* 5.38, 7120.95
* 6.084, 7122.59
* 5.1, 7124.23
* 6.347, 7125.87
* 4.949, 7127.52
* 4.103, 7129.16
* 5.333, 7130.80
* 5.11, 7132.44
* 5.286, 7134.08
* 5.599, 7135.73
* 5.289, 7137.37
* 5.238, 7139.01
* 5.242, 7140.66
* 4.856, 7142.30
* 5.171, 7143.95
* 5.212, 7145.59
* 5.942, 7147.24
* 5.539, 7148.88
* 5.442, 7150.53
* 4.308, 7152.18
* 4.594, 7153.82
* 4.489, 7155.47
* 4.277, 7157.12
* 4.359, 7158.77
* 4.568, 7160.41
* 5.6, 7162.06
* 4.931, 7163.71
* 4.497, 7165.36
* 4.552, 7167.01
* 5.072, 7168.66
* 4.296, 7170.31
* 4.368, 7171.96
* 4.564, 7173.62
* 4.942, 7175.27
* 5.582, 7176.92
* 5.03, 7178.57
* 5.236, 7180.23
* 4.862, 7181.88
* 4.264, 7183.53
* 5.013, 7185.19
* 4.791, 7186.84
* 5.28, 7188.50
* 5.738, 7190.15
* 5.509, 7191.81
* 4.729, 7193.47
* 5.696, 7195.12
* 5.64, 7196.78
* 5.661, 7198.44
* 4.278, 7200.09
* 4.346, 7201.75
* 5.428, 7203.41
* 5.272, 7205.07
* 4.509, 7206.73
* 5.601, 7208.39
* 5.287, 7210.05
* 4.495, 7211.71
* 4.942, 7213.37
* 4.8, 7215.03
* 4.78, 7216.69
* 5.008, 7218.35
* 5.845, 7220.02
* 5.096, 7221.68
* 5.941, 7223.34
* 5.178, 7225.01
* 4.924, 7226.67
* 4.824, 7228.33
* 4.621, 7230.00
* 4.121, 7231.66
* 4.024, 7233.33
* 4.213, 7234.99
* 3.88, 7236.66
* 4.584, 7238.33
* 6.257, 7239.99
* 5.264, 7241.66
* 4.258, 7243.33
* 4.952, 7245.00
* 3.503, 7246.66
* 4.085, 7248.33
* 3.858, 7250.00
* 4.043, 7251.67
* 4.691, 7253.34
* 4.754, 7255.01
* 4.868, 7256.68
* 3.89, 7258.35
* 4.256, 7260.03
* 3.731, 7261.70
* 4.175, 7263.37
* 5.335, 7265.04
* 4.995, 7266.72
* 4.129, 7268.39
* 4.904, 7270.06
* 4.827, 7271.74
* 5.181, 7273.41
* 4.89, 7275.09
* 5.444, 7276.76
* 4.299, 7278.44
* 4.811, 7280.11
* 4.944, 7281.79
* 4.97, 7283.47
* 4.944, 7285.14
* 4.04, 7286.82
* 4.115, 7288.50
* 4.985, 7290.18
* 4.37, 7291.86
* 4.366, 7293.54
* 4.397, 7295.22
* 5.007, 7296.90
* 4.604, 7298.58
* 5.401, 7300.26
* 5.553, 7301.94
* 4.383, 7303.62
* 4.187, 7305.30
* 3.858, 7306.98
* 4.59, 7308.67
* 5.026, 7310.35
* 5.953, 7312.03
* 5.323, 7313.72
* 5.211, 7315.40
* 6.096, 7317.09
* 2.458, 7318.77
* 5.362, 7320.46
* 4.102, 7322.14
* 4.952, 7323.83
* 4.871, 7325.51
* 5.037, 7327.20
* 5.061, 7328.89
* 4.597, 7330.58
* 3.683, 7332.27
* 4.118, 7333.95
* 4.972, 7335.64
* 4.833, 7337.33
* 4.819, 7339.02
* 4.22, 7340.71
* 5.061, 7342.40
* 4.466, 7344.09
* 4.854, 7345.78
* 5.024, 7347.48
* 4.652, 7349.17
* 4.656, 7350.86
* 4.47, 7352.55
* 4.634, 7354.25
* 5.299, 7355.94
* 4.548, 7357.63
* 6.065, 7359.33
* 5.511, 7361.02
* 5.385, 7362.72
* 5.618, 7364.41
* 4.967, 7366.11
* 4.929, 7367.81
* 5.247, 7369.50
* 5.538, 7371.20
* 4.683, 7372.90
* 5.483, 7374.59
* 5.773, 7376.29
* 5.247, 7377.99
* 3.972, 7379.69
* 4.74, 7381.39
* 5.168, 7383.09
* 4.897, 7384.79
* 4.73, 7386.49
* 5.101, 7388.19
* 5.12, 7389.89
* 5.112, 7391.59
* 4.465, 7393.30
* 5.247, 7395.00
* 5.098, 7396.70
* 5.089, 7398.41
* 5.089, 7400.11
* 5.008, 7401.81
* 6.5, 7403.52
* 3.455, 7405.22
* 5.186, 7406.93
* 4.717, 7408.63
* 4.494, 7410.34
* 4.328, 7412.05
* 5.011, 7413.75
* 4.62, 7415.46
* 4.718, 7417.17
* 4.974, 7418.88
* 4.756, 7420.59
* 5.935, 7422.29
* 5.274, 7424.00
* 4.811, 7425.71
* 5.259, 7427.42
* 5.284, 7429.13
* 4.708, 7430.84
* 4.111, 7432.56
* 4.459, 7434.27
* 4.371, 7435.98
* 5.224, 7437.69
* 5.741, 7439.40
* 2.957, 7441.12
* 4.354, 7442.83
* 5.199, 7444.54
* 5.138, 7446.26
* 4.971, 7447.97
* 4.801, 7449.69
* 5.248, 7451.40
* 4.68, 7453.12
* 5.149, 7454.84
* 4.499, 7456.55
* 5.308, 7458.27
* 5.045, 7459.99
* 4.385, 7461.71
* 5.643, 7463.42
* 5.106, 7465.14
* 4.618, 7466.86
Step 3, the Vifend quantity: 1.54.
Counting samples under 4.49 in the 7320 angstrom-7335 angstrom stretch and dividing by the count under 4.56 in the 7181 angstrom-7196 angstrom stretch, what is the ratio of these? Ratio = 3.0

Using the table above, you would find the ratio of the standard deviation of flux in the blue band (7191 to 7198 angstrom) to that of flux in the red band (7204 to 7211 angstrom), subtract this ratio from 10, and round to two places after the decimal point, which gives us 9.03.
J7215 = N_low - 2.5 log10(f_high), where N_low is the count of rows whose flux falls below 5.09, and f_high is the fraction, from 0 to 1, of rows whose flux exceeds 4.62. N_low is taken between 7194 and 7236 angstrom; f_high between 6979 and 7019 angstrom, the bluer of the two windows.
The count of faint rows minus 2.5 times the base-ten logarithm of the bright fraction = 16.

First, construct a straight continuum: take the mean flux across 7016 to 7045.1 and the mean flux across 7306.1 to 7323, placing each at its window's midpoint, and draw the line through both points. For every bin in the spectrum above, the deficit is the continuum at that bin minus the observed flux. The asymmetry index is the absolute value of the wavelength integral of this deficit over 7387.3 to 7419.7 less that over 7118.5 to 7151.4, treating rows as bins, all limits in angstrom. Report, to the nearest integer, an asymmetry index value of 11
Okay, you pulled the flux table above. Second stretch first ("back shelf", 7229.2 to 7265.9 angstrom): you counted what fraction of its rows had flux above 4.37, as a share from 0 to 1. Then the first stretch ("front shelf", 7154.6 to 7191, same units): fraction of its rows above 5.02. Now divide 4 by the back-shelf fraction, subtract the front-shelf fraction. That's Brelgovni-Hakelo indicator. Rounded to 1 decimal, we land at 9.5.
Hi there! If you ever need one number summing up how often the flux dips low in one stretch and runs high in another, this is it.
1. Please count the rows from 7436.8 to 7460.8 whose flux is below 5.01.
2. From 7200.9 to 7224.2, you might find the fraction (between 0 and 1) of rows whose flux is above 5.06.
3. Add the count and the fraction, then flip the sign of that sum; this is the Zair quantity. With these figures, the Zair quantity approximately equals -6.5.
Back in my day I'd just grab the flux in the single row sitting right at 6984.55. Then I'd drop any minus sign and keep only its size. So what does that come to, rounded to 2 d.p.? 3.18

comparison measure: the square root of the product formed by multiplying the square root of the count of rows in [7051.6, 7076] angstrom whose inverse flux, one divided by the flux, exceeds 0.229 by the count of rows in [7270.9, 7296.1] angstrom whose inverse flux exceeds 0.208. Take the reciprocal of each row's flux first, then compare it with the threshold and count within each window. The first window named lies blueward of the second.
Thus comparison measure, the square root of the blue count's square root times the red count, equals 3.8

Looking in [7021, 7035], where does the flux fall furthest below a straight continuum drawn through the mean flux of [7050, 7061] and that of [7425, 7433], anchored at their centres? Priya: 7021.63 angstrom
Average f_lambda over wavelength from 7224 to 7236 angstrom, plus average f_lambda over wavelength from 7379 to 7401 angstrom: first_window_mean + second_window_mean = 9.5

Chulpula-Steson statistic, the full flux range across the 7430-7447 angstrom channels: 2.8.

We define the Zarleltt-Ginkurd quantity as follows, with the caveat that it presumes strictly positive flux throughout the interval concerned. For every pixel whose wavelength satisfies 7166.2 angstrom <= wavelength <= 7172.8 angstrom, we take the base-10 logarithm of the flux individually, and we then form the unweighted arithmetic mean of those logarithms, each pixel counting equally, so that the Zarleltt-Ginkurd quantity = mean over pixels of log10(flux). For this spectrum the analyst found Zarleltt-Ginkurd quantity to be 0.659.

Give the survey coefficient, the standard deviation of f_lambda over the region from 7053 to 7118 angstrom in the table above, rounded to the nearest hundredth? 0.58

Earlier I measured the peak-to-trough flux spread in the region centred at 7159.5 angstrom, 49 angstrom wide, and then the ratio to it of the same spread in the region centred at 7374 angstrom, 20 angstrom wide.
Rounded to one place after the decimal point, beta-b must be 1.1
